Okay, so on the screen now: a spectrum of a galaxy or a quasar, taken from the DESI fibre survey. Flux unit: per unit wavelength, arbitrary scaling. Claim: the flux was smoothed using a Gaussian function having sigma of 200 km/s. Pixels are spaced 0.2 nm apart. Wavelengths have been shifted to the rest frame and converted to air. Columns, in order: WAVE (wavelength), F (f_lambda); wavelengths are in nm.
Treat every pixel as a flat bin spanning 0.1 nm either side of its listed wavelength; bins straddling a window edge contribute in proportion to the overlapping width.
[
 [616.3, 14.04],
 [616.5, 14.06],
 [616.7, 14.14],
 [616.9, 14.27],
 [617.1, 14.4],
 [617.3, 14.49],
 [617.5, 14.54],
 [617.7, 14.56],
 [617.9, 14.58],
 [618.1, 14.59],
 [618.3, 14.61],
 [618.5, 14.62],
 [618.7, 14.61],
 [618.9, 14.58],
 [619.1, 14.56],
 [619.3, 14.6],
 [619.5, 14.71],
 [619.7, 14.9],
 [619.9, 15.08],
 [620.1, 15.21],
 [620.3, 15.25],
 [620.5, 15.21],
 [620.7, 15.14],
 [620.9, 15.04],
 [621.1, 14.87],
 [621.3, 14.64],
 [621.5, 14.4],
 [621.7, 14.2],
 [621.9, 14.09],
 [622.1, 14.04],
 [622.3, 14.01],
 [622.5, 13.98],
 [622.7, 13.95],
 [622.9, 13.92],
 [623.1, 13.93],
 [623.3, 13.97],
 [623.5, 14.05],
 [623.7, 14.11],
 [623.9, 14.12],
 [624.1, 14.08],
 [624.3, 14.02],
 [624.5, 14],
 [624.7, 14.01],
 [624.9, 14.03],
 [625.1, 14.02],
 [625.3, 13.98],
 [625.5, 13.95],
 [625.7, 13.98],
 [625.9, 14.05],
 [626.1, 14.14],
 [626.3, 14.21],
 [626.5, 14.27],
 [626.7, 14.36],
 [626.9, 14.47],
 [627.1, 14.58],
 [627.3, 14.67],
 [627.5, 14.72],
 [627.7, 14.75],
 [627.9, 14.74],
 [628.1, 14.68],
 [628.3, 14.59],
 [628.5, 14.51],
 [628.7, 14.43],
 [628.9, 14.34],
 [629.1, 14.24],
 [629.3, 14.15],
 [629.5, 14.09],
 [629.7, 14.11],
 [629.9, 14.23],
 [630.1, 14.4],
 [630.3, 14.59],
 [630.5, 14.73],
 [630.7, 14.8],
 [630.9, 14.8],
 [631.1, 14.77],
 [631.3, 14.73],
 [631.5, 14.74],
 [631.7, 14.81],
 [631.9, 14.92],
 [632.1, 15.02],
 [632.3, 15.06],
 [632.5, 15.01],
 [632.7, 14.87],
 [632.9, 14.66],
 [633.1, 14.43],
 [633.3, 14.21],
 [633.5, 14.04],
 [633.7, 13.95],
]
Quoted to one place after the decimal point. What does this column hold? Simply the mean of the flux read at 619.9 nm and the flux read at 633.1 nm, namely 14.8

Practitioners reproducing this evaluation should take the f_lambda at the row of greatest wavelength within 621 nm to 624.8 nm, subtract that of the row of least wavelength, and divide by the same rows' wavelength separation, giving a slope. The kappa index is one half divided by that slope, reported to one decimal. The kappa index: -2.1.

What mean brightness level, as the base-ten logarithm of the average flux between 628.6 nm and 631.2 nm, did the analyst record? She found 1.159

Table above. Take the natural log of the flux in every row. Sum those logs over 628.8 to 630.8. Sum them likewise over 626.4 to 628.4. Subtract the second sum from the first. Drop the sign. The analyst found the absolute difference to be 0.15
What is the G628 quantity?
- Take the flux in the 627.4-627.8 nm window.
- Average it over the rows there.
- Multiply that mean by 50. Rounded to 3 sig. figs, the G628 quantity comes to 737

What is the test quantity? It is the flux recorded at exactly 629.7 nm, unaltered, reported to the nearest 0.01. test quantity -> 14.11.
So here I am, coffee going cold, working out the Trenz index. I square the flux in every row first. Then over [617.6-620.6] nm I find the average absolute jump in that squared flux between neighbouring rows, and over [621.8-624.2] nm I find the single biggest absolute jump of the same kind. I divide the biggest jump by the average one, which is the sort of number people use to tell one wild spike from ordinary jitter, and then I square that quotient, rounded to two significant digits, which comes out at 1.5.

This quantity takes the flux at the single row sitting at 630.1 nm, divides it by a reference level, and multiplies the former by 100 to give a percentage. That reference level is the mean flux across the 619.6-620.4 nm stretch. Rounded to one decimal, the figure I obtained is 95.3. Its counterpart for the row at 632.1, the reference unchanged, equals 99.4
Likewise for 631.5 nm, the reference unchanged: 97.6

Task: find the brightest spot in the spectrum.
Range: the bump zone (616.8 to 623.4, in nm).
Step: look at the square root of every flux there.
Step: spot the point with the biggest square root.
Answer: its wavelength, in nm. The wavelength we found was 620.3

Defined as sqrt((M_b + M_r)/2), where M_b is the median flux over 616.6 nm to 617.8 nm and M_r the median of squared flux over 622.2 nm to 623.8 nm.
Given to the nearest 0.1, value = 10.2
